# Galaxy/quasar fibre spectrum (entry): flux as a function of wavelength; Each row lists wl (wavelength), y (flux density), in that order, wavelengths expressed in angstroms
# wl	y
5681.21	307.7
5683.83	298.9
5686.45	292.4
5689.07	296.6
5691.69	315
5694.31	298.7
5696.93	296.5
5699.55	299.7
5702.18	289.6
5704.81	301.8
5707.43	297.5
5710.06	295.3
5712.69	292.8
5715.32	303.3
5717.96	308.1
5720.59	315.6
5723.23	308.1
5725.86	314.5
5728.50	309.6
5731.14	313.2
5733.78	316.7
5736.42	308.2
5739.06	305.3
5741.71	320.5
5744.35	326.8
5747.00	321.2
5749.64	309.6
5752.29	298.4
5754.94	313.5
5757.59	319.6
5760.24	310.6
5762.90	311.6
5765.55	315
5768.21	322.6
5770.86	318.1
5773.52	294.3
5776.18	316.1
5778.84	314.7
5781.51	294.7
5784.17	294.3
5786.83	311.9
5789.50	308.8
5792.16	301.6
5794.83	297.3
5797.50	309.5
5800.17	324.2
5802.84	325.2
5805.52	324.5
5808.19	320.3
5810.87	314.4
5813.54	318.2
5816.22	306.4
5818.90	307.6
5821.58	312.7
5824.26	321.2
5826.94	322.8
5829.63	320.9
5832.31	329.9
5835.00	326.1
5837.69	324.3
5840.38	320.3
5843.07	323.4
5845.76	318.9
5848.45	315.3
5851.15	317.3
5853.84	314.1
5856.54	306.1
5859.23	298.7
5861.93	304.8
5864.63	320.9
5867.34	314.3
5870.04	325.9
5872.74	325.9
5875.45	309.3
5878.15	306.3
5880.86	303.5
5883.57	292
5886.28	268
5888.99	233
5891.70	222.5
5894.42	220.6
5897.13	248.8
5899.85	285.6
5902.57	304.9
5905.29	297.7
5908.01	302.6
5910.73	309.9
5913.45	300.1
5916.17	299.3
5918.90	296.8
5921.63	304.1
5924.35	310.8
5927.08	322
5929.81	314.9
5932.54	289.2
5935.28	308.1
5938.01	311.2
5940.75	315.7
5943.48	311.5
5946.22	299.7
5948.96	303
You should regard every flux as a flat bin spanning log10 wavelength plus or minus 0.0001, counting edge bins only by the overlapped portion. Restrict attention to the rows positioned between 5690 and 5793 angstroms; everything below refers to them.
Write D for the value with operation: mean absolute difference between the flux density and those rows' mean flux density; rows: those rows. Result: 8.0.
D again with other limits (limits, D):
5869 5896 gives 35.7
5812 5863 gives 6.8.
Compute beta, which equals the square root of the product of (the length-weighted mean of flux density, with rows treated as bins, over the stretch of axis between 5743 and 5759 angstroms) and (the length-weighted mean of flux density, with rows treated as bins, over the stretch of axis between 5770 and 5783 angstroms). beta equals 311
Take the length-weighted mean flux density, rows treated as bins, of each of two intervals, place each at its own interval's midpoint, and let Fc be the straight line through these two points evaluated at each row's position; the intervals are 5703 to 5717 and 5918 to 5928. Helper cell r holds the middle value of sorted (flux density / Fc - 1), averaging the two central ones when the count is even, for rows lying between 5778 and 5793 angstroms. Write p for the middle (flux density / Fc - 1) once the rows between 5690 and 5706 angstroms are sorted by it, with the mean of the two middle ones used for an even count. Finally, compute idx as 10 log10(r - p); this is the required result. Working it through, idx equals -23.4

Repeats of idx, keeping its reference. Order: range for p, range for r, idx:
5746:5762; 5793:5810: -15.9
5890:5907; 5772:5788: -8.7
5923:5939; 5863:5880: -14.9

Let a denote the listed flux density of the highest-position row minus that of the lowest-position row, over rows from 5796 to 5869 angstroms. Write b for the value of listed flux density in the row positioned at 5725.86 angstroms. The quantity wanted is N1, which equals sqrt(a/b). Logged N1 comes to 0.12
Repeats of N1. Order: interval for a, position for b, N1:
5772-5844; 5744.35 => 0.30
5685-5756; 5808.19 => 0.26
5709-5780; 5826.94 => 0.25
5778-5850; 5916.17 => 0.04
